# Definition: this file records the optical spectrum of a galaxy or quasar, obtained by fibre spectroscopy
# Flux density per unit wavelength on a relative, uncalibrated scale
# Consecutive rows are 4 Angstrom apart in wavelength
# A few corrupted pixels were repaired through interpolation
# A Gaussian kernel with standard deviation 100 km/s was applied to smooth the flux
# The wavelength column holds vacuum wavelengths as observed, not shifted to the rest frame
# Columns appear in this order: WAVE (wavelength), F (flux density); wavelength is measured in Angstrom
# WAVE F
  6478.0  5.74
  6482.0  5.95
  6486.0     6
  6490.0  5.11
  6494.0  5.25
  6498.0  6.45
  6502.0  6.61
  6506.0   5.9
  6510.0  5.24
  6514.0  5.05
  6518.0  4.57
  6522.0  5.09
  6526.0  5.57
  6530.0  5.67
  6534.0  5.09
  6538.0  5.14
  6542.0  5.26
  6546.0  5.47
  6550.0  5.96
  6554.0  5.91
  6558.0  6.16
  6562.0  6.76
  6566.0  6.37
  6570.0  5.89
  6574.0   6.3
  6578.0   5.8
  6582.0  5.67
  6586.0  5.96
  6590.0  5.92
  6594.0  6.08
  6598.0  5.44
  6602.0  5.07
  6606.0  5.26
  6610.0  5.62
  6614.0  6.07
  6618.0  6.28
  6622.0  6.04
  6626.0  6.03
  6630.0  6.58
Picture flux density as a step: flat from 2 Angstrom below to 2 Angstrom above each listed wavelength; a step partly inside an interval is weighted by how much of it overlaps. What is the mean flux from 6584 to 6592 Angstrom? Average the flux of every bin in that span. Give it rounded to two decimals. 5.94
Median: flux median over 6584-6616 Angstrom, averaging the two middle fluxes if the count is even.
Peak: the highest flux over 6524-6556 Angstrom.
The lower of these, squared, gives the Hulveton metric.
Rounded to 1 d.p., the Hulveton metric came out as 33.3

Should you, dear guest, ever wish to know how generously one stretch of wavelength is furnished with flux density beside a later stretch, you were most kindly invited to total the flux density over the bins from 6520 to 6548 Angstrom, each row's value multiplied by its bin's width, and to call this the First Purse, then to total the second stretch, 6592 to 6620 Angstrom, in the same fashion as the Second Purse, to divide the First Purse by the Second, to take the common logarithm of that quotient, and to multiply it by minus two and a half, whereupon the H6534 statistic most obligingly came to 0.071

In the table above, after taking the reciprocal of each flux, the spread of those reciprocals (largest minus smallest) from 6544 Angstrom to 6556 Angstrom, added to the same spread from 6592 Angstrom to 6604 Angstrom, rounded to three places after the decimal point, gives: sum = 0.048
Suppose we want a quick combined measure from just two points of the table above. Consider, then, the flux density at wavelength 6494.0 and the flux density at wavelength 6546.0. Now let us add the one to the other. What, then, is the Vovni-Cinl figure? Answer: 10.7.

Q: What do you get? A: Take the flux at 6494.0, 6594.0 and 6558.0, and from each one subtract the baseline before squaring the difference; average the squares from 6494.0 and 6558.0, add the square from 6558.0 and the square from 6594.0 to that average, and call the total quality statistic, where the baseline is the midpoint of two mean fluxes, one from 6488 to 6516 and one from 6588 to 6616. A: 0.7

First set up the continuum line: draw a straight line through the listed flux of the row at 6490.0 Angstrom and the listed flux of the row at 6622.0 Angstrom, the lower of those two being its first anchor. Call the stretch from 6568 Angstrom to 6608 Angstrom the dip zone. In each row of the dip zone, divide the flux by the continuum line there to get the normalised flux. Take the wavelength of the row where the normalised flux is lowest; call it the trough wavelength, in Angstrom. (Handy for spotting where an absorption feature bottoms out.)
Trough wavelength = 6602.0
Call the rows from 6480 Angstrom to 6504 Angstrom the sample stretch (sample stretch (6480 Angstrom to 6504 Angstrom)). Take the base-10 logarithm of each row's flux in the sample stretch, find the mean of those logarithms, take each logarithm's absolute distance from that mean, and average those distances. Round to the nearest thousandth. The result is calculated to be 0.036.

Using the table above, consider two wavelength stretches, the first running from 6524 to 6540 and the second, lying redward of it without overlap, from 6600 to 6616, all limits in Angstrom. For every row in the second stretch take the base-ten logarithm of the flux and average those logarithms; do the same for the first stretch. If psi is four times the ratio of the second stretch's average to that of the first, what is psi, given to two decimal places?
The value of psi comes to 4.06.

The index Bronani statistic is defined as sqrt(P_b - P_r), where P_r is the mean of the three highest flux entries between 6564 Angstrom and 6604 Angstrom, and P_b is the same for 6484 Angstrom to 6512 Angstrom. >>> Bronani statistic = 0.32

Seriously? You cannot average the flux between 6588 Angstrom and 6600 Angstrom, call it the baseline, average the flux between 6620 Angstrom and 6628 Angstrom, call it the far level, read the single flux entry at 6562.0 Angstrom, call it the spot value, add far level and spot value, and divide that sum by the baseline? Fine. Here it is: 2.20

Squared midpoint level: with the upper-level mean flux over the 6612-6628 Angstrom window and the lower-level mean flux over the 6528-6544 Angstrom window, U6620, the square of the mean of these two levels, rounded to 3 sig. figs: 32.5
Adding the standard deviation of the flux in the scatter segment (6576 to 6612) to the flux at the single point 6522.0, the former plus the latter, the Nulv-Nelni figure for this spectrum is 5.4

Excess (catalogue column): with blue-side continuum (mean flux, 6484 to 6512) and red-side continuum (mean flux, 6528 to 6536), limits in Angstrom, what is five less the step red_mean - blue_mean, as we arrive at 5.4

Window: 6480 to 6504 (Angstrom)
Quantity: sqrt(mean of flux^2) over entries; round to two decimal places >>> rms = 5.92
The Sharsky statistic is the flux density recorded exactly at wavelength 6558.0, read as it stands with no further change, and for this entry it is 6.16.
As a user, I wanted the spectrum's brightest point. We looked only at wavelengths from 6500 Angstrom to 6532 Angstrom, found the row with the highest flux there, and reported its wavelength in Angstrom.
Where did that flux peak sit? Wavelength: 6502.0 Angstrom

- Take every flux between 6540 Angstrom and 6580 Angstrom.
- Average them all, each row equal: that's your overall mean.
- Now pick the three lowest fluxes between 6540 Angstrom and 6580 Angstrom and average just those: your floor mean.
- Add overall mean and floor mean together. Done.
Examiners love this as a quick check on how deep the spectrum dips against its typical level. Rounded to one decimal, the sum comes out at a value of 11.5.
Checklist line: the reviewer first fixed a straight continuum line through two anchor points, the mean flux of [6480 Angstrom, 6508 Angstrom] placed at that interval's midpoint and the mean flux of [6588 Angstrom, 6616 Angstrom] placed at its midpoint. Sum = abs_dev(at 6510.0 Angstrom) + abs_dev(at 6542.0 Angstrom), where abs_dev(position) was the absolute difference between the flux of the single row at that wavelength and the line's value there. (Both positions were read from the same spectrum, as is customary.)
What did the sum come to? 1.14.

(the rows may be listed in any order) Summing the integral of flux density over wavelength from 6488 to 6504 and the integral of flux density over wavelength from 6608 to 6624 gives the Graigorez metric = 190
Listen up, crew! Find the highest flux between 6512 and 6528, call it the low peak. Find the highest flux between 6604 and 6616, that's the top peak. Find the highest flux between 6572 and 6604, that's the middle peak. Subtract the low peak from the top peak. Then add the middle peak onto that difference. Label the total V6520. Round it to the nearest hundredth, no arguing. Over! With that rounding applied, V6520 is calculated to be 6.80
